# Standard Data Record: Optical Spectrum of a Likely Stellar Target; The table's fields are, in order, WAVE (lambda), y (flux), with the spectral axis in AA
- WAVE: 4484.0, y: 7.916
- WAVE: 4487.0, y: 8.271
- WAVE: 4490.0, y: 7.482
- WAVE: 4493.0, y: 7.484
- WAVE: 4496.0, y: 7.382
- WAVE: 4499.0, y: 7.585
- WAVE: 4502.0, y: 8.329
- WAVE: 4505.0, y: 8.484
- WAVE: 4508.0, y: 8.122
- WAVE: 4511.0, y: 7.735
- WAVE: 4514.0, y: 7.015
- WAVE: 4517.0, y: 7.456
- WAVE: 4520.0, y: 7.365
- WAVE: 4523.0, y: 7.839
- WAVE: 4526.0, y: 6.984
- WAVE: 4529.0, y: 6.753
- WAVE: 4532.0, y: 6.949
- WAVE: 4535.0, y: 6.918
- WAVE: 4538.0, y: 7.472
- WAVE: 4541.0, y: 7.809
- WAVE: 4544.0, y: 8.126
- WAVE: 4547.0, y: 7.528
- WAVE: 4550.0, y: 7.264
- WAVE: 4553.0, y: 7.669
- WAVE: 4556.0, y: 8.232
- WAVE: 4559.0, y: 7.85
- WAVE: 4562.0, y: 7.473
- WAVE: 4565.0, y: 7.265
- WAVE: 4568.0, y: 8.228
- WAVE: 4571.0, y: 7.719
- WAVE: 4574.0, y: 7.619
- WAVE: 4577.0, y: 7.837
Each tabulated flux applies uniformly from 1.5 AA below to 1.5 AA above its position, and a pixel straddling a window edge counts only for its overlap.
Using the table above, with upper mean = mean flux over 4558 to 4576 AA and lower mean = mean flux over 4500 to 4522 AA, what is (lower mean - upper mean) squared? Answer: 0.01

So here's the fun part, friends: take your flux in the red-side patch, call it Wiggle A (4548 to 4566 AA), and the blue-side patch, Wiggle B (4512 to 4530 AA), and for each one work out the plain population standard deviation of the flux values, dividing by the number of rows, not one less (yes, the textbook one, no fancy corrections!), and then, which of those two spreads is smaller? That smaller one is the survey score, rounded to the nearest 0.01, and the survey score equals 0.34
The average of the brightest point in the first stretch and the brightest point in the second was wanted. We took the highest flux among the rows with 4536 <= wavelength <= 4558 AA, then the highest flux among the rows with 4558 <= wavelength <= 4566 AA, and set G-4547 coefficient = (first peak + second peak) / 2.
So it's 8.04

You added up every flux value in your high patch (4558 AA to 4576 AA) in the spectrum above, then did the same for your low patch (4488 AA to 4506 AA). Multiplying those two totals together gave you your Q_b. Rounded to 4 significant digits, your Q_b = 2158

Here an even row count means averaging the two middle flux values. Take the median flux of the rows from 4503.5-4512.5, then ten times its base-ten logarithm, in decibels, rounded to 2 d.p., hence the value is 9.10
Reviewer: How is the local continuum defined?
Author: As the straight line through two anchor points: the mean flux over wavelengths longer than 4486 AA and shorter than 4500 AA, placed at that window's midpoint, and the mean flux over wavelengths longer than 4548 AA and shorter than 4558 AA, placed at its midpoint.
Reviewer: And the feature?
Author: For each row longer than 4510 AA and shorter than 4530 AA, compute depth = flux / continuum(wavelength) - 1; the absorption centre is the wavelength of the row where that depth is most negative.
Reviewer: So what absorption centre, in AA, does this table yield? 4529.0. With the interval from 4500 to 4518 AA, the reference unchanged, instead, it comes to 4514.0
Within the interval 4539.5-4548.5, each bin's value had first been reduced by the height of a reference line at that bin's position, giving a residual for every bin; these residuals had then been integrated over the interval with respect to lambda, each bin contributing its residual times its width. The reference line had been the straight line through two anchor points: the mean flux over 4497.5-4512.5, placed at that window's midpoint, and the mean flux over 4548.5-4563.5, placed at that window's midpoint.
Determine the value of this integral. 0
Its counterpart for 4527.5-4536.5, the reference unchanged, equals -9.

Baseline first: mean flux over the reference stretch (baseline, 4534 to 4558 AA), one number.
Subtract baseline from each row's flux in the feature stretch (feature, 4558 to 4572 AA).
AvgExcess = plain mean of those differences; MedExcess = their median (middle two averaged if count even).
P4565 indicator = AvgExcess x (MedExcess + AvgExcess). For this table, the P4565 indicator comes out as 0.01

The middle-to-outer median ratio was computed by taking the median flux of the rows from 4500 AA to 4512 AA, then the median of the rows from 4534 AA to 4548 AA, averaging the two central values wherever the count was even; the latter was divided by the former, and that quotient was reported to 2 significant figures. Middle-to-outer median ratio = 0.92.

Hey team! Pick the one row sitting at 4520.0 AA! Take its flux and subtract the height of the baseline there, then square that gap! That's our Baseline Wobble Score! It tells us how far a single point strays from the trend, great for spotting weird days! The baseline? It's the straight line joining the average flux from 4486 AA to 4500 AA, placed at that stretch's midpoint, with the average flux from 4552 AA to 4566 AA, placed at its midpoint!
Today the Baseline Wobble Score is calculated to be 0.09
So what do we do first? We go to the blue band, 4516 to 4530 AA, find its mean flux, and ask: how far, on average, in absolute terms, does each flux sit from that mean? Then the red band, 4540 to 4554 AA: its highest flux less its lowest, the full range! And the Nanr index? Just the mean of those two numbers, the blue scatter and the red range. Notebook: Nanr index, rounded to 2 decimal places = 0.60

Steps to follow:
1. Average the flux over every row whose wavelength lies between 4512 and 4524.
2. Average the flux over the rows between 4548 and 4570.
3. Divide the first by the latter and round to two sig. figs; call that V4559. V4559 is 0.96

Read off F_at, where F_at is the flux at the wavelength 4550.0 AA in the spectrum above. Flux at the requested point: 7.264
